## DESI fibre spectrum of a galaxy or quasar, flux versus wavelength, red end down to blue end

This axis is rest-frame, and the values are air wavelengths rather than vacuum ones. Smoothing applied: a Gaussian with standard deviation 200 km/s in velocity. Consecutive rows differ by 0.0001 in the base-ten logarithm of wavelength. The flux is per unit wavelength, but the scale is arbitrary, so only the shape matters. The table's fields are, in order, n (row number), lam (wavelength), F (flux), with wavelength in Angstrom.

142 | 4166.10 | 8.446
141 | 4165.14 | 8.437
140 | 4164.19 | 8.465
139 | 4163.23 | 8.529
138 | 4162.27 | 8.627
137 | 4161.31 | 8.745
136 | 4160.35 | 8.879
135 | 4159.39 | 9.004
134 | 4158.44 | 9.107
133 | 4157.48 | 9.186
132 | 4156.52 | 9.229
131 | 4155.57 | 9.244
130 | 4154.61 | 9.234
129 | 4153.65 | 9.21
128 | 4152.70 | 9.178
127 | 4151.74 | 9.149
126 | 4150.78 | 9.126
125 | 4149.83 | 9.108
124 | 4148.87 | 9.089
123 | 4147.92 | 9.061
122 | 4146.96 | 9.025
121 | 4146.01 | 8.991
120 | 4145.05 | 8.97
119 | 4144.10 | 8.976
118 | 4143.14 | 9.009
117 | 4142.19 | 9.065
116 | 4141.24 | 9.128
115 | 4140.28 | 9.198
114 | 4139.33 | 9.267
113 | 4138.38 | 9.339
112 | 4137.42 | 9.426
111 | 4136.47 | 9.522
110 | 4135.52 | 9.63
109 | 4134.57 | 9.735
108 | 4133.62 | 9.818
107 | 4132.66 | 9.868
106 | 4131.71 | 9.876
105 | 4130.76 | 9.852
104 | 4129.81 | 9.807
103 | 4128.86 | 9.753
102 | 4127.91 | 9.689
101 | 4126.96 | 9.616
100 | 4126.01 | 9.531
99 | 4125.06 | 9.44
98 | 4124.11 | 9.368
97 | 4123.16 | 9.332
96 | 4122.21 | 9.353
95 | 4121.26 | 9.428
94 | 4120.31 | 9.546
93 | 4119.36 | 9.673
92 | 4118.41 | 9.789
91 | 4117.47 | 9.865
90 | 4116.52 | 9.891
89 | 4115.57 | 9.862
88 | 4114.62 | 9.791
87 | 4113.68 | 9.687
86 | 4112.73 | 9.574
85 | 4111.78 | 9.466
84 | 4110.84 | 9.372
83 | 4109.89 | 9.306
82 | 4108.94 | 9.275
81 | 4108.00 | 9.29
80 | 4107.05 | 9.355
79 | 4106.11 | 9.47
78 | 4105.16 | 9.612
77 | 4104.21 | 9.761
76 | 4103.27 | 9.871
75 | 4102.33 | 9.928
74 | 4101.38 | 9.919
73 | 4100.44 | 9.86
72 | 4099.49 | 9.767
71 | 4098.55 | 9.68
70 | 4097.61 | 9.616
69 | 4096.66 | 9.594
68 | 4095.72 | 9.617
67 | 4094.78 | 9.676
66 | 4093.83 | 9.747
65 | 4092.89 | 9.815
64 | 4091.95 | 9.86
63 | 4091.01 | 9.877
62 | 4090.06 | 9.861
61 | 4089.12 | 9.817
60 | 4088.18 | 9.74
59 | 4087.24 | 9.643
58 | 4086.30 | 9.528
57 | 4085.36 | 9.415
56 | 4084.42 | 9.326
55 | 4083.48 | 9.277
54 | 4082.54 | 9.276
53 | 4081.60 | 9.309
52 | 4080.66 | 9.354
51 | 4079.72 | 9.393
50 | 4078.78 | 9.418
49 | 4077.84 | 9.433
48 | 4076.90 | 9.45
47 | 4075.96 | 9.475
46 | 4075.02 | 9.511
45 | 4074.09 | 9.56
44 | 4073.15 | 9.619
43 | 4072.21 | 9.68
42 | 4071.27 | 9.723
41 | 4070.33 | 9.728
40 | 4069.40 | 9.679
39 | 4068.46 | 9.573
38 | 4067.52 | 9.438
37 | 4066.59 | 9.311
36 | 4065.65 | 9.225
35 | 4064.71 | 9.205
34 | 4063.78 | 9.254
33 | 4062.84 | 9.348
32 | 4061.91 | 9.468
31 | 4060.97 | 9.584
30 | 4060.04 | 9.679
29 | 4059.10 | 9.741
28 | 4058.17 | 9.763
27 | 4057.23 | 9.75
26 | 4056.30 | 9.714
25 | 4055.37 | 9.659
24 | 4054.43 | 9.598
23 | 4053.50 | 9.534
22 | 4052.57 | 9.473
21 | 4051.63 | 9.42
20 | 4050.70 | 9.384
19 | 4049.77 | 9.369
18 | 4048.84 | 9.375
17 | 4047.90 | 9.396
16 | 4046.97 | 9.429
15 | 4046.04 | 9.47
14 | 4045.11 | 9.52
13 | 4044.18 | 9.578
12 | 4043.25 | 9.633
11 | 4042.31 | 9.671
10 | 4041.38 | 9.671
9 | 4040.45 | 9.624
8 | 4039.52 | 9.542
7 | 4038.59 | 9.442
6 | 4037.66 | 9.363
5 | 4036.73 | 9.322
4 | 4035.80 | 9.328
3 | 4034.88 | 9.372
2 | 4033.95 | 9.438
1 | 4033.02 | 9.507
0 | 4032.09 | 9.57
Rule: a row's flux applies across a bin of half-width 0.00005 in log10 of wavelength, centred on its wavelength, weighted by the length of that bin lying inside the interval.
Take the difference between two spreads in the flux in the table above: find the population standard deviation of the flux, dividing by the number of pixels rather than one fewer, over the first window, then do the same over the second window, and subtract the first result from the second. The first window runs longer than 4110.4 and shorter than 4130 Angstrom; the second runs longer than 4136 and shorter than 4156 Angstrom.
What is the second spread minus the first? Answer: -0.039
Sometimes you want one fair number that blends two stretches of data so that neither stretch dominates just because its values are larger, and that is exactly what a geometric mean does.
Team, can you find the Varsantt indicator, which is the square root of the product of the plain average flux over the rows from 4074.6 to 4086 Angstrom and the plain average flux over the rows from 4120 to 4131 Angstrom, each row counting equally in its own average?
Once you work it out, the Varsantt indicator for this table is 9.47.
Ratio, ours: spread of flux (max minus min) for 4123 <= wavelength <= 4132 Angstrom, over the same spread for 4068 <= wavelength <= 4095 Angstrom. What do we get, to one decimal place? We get 0.9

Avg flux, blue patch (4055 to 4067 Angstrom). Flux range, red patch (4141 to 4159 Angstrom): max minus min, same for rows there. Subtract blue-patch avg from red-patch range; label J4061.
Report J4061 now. -9.24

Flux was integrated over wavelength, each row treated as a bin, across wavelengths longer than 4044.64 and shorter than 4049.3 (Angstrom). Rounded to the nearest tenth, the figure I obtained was 44.0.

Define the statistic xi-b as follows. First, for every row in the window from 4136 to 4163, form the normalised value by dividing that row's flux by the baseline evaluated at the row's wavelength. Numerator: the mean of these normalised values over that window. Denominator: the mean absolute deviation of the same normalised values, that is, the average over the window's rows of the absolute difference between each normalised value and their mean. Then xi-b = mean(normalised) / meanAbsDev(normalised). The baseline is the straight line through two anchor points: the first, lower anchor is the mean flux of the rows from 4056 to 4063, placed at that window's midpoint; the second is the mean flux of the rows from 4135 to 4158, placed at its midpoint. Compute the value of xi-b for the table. 70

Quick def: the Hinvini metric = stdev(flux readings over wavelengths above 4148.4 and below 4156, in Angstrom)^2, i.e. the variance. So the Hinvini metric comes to 0.003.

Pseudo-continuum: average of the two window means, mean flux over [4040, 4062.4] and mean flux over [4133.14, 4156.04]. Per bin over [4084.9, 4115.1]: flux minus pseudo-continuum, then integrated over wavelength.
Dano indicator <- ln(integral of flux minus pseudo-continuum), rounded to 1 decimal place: 2.0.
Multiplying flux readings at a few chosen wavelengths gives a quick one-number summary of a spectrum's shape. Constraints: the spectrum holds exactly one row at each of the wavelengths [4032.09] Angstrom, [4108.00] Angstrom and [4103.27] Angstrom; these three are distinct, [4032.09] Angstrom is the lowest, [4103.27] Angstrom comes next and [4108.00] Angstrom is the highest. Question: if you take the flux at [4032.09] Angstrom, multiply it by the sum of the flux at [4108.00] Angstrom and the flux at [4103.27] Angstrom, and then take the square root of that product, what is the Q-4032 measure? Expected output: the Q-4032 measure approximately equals 13.54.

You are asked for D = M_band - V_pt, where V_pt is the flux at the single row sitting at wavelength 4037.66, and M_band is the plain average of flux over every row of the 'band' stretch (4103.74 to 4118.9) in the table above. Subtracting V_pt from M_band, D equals 0.22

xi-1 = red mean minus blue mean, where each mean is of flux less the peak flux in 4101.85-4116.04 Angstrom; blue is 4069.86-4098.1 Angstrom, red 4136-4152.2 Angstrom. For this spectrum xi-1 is -0.43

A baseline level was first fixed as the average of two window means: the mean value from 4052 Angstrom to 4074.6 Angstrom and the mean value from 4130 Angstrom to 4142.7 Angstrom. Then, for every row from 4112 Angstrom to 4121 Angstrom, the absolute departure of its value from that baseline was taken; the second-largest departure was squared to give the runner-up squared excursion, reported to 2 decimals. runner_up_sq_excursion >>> 0.11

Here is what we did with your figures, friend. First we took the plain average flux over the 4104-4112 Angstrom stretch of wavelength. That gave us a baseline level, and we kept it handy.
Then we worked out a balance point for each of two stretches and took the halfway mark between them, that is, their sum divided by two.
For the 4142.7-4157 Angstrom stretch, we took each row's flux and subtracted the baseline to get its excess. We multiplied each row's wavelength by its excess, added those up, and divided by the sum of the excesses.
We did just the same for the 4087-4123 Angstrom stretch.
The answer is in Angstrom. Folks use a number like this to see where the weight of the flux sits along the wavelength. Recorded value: 4125.2 Angstrom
